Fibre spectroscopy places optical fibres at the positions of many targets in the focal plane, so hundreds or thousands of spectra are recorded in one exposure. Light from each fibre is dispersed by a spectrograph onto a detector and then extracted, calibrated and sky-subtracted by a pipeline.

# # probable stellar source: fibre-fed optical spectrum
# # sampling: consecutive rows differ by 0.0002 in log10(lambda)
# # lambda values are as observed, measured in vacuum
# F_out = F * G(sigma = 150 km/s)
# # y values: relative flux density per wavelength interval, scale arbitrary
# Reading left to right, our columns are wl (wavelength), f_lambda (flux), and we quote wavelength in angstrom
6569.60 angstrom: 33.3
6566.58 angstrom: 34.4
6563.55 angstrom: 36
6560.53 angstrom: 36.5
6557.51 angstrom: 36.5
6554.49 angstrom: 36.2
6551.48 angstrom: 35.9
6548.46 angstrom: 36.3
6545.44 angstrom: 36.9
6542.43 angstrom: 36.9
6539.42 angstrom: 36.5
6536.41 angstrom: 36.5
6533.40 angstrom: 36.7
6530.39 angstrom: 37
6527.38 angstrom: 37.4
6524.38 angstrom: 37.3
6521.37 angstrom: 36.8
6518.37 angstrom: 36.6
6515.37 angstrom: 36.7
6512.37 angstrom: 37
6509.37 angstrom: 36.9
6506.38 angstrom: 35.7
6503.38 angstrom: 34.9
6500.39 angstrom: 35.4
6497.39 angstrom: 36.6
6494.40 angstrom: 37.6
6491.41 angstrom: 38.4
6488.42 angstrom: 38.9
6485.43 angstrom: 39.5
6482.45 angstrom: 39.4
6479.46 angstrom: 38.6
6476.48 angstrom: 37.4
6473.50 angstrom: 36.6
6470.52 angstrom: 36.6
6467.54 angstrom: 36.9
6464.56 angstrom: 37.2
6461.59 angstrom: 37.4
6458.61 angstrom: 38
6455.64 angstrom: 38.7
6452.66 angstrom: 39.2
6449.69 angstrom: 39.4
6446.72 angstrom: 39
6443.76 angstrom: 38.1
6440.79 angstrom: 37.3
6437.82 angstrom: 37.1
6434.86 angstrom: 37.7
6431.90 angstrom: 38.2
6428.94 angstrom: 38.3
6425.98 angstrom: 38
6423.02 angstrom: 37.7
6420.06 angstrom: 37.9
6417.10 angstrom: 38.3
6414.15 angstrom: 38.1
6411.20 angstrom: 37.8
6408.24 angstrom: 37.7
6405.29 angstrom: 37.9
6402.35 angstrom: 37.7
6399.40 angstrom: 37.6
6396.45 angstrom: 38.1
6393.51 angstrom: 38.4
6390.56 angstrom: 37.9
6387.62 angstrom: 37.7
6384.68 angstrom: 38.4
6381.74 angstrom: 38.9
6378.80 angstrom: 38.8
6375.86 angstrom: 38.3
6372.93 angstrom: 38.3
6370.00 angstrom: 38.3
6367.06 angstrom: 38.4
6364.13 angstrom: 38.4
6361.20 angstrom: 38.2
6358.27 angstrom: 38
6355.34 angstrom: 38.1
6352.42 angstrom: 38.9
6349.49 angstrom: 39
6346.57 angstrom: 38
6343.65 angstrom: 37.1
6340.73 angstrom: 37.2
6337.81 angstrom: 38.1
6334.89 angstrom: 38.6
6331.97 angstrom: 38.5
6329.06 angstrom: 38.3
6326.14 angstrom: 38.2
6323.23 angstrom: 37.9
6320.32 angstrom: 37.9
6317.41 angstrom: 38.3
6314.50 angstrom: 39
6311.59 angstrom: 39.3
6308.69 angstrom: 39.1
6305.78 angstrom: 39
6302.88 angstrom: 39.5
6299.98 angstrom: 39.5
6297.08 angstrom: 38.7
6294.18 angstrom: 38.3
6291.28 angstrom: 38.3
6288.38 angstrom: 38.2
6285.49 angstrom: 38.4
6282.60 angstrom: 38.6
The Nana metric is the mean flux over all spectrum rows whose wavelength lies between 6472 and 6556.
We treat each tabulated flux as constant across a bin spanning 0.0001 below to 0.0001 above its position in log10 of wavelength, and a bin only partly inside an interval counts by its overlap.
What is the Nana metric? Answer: 37.0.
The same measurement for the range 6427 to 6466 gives 38.1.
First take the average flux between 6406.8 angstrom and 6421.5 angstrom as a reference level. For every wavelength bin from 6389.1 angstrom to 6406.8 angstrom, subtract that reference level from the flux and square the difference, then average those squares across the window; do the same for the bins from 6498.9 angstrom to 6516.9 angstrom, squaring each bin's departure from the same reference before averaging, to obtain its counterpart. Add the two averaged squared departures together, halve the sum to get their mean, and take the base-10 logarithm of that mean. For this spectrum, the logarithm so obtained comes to 0.3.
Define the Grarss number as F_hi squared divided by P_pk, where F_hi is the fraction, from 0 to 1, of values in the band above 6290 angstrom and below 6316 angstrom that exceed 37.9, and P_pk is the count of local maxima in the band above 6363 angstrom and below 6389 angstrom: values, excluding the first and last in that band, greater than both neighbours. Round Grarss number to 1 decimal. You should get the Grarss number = 1.0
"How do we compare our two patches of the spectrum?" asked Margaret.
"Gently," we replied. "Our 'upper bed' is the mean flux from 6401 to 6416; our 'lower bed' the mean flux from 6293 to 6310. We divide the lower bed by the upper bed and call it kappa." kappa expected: 1.03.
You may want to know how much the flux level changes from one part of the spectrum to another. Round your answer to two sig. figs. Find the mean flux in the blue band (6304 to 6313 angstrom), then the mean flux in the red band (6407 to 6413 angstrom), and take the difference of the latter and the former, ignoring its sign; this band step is 1.4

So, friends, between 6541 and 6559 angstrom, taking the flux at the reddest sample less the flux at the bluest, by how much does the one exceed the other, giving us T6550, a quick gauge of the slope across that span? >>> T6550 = -0.4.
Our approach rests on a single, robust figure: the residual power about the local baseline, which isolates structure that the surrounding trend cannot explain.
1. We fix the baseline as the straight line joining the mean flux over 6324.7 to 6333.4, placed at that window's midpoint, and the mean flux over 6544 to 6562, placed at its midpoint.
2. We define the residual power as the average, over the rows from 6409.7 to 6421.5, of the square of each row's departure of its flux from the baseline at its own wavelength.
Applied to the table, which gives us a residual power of 0.24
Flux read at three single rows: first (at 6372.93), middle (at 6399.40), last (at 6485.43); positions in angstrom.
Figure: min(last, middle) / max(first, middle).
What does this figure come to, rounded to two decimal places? 0.98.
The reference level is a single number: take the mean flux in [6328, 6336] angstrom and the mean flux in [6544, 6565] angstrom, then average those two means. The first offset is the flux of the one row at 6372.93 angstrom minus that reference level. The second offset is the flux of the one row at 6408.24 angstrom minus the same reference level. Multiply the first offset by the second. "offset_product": 0.27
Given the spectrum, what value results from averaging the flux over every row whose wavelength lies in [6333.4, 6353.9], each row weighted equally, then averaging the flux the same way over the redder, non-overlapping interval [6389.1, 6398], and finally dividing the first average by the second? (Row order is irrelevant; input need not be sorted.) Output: 1.00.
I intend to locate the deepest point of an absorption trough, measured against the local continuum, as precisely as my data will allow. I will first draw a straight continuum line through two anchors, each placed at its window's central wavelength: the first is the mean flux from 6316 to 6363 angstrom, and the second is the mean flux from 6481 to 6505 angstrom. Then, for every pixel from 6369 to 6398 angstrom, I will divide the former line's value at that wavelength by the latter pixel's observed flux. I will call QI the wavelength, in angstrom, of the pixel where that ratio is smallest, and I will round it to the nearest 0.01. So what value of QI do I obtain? 6381.74 angstrom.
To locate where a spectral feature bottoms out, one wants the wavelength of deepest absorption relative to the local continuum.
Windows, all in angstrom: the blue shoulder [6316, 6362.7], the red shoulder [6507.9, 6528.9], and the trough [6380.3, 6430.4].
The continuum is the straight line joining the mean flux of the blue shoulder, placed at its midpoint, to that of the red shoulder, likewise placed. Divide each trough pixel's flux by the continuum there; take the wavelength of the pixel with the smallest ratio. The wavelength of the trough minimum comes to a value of 6399.40 angstrom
